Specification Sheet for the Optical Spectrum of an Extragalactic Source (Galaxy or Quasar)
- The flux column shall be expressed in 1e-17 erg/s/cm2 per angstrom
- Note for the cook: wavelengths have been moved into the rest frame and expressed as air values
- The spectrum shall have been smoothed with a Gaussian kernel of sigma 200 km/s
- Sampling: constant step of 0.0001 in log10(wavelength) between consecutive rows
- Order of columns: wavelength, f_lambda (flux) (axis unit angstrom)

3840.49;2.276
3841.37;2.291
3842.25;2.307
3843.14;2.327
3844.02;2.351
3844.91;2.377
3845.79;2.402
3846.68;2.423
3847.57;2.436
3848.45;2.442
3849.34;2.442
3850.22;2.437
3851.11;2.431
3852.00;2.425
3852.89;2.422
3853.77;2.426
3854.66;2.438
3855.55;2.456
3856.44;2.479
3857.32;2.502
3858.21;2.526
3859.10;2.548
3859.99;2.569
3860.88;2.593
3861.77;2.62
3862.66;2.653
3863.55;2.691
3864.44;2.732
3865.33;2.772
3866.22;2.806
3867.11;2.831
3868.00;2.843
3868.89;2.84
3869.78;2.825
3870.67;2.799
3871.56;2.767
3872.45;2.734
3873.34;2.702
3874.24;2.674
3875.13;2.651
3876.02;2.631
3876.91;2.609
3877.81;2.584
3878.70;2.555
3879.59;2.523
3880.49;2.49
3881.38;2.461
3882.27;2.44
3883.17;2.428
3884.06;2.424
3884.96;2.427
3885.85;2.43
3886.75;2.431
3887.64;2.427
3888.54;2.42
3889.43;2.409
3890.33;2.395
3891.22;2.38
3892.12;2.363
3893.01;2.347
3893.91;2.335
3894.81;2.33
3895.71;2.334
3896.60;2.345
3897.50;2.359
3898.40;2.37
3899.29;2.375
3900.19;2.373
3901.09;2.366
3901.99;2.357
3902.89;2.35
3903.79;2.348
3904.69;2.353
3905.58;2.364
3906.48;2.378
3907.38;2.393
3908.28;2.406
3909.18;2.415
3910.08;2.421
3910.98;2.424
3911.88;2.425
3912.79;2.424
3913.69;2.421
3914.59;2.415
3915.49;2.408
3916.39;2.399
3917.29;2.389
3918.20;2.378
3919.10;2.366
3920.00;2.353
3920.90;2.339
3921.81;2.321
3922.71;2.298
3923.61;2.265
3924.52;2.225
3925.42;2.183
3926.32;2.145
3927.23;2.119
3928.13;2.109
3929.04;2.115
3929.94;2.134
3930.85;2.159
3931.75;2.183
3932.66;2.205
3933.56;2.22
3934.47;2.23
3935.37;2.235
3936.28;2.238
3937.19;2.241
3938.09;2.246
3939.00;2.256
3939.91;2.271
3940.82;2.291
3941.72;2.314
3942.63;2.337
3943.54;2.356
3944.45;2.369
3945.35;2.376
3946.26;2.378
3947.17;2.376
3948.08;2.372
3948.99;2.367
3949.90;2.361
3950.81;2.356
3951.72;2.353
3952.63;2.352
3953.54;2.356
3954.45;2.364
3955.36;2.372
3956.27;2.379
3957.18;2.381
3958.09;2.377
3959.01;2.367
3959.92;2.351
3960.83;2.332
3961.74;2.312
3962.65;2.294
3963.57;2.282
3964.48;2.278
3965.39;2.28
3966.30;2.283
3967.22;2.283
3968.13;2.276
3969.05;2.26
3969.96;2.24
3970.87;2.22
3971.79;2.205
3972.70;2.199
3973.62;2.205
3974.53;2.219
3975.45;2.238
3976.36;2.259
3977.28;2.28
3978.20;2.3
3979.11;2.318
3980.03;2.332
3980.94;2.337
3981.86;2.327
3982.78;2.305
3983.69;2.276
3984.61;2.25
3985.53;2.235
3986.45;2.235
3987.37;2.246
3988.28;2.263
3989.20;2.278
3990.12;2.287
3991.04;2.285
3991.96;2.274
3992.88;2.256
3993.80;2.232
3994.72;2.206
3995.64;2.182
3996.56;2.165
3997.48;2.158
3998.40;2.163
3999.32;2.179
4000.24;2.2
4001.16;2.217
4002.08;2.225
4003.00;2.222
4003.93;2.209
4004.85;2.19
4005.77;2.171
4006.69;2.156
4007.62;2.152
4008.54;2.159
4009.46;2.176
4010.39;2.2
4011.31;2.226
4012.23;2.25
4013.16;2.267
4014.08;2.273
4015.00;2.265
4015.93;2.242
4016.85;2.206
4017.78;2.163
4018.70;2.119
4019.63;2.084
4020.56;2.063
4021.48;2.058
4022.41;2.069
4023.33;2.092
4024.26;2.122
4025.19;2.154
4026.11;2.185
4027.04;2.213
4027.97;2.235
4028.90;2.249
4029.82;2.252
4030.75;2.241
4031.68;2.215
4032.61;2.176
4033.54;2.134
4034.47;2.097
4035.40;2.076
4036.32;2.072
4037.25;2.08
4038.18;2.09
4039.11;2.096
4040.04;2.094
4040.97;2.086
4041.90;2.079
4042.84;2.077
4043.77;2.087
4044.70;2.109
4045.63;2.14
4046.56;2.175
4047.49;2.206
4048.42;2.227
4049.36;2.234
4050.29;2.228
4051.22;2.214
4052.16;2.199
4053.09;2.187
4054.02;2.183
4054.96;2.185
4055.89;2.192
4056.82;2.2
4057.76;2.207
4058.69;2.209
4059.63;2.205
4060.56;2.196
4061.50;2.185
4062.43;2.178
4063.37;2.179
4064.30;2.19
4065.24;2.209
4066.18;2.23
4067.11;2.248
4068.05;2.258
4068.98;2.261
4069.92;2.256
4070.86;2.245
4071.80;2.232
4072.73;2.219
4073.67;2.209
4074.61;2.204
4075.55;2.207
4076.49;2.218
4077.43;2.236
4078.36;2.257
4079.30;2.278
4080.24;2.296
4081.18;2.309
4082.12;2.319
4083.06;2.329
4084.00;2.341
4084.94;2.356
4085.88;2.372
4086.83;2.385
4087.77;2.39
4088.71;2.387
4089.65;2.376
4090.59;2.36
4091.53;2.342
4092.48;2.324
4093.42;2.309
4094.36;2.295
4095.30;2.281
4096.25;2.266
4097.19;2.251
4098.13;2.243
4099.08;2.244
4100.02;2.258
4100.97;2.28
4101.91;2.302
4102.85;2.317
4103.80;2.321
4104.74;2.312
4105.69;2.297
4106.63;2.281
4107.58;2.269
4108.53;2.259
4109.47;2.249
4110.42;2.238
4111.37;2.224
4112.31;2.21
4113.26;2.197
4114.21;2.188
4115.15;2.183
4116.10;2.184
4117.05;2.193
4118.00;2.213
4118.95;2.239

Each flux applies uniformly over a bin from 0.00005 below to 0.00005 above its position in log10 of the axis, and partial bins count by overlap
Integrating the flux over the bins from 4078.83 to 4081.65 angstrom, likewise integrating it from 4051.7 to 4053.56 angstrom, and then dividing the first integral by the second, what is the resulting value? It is 1.6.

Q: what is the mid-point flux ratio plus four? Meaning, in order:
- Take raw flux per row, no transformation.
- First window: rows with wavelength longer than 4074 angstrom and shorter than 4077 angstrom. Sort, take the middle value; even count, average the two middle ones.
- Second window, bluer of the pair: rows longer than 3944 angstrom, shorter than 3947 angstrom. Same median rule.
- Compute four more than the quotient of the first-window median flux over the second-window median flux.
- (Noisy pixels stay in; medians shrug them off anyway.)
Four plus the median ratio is 4.93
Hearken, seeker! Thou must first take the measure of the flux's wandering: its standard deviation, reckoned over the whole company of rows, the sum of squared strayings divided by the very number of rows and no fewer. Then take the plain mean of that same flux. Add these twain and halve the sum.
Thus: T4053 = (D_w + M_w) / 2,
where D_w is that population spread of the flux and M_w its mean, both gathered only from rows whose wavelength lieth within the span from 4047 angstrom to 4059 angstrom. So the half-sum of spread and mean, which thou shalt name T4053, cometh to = 1.11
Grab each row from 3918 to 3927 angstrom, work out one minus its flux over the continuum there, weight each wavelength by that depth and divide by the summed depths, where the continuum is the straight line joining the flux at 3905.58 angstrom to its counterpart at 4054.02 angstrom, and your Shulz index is 3925.5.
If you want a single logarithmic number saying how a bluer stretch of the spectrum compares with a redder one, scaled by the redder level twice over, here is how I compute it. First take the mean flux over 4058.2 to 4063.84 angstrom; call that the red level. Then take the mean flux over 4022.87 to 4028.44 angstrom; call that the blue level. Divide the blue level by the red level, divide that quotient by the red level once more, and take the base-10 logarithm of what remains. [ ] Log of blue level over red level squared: -0.35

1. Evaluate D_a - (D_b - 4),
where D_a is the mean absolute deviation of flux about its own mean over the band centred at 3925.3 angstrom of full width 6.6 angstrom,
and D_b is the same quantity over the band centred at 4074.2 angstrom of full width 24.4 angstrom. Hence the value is 4.02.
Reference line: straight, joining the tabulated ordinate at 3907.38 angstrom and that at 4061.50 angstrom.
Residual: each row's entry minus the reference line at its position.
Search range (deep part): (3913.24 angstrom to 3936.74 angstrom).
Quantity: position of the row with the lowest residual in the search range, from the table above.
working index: 3928.13 angstrom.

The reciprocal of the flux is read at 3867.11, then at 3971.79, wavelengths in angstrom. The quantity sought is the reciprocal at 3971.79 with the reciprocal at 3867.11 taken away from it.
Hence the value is 0.10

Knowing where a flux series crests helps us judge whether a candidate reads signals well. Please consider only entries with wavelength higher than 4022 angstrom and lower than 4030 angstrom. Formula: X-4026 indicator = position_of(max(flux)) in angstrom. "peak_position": 4029.82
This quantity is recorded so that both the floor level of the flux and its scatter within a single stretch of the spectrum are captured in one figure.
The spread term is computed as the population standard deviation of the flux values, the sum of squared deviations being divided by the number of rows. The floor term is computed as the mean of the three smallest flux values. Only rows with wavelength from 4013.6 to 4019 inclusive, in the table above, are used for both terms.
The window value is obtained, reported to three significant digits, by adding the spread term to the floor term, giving 2.22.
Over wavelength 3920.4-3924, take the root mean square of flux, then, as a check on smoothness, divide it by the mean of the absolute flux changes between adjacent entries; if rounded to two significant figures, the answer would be 93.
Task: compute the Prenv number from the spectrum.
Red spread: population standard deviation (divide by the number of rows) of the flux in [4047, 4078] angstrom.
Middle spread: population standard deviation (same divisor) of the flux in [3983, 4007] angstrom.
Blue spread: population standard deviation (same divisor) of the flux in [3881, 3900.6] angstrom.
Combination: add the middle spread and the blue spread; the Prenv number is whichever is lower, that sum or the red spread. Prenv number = 0.023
